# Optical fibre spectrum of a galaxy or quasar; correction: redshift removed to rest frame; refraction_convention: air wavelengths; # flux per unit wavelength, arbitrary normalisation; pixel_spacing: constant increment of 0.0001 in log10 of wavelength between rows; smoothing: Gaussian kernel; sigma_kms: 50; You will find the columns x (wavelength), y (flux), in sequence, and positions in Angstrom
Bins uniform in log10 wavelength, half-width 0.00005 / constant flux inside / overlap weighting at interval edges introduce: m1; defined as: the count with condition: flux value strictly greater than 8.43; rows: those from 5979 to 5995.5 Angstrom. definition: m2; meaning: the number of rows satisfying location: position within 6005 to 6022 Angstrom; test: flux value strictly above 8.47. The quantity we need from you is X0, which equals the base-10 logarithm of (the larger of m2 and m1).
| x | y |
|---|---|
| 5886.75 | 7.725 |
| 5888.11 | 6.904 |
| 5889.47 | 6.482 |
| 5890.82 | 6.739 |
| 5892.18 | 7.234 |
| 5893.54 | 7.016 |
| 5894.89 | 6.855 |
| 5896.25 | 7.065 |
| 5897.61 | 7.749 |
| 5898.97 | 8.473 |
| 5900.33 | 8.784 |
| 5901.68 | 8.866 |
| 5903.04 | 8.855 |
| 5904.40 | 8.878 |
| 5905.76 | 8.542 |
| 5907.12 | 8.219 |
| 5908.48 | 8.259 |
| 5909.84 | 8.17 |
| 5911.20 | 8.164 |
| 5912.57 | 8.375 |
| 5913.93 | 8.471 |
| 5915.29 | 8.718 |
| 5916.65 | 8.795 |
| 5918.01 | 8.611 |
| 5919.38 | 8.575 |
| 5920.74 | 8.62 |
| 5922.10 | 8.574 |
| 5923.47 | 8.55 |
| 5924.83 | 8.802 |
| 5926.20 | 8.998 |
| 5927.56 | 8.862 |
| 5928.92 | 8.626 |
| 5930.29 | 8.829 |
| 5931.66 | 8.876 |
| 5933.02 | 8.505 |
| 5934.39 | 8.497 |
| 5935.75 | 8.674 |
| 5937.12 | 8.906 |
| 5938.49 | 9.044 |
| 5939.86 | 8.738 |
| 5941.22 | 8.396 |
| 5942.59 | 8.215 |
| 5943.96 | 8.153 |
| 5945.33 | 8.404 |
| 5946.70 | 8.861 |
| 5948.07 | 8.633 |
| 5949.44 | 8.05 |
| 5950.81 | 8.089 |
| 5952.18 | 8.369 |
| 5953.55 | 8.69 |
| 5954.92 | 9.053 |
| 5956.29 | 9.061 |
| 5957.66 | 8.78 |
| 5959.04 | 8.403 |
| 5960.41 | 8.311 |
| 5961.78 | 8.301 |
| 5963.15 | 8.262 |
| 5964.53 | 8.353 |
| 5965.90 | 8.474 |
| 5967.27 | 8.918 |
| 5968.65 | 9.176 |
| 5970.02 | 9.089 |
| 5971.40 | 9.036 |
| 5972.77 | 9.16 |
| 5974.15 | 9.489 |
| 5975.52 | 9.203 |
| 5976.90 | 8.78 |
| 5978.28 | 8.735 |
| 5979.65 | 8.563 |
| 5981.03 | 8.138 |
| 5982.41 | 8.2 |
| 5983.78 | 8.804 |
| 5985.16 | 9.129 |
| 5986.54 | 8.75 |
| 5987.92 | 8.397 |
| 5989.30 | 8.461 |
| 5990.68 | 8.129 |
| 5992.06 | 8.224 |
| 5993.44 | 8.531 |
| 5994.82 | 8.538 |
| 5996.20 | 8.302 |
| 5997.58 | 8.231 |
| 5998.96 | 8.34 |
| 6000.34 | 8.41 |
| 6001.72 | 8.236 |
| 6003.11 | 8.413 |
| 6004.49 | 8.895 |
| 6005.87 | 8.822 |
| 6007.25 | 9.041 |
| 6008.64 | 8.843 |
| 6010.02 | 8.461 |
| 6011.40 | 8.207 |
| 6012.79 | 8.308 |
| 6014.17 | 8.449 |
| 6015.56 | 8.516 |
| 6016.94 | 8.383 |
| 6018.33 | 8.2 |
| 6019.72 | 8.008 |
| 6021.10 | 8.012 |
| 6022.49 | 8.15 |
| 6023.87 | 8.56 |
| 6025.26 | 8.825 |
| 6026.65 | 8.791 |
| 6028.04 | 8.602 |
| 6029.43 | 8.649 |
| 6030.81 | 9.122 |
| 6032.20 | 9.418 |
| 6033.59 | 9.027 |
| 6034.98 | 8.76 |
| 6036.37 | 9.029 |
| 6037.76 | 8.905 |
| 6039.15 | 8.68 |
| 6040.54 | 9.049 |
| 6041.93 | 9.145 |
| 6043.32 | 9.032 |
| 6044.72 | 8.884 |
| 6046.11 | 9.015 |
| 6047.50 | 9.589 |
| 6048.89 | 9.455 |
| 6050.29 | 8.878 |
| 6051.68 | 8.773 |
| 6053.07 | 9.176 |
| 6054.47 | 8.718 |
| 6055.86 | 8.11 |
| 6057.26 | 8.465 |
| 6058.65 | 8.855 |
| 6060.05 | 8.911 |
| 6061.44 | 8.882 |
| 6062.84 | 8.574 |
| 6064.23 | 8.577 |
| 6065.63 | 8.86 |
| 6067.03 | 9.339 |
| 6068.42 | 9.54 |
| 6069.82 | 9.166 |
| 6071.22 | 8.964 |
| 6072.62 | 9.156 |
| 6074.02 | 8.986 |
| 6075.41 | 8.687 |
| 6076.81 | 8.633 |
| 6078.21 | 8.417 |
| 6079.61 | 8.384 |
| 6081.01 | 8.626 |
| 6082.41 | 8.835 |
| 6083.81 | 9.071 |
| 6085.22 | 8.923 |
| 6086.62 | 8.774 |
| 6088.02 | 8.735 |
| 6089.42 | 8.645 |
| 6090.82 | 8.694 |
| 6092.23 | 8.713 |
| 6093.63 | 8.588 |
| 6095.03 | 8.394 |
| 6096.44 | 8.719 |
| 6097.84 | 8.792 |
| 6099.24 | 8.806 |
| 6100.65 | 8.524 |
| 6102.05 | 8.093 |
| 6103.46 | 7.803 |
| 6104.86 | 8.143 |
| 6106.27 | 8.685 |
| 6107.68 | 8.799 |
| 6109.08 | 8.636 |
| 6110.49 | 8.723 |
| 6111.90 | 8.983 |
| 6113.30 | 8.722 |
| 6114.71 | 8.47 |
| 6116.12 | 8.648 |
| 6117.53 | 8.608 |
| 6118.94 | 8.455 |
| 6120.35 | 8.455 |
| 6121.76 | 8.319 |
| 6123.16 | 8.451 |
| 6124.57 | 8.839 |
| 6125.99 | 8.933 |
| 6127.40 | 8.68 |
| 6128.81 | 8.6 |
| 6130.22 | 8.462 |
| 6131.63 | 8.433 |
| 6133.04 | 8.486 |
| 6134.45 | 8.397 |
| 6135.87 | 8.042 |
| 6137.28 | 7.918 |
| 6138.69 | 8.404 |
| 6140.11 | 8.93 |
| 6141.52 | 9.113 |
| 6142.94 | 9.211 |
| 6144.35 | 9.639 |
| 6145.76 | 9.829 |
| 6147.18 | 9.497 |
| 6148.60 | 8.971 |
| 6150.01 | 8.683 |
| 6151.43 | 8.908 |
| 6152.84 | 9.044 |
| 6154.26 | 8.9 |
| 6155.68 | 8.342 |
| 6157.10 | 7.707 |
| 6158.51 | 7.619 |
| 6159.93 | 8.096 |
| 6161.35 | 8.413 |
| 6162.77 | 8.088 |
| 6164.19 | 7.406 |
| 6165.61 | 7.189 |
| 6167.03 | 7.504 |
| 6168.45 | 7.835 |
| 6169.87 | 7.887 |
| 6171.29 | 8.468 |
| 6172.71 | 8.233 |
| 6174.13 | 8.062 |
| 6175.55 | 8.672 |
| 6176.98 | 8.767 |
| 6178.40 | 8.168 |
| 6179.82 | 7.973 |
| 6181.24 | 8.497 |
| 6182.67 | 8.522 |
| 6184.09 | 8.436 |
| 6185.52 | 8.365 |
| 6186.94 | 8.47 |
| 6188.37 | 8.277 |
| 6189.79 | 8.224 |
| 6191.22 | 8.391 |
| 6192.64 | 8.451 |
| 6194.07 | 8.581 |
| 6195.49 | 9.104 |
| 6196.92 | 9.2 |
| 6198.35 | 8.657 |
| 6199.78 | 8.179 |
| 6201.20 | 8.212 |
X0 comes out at 0.85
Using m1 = 7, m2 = 4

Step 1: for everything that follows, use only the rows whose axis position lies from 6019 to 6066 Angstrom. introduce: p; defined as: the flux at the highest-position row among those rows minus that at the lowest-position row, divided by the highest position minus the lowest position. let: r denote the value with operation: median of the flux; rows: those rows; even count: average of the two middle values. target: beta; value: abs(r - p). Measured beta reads 8.84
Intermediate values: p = 0.019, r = 8.9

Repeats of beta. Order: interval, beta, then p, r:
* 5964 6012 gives 8.54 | -0.003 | 8.5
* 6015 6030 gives 8.51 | 0.010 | 8.5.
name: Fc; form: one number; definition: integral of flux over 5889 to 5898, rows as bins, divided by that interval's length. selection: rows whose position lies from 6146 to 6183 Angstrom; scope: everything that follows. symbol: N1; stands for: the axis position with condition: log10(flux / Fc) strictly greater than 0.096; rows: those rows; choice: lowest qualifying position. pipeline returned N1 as 6147.18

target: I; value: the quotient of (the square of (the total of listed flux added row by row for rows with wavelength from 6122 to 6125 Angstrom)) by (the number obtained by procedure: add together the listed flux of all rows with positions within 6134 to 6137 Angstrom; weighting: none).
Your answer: 18.2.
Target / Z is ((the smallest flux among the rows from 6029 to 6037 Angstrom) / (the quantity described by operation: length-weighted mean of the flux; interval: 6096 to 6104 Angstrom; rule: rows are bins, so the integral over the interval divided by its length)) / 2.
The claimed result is 0.511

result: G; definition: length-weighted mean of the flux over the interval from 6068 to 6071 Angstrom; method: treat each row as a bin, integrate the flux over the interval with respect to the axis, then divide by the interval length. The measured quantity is 9.26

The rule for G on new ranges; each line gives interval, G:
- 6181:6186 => 8.44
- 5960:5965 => 8.30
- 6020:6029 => 8.47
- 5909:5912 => 8.16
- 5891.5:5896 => 7.04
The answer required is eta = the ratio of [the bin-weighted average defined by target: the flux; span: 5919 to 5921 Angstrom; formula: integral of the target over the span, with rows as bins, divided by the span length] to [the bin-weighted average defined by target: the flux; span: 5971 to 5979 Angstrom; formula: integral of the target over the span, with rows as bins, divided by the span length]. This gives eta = 0.95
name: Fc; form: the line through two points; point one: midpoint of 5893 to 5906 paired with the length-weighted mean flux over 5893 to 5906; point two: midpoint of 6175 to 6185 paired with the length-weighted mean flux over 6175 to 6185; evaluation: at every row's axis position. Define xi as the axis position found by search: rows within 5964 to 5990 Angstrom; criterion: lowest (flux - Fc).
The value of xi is 5981.03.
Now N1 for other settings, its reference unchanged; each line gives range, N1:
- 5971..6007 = 5971.40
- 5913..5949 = 5916.65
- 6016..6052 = 6025.26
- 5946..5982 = 5946.70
